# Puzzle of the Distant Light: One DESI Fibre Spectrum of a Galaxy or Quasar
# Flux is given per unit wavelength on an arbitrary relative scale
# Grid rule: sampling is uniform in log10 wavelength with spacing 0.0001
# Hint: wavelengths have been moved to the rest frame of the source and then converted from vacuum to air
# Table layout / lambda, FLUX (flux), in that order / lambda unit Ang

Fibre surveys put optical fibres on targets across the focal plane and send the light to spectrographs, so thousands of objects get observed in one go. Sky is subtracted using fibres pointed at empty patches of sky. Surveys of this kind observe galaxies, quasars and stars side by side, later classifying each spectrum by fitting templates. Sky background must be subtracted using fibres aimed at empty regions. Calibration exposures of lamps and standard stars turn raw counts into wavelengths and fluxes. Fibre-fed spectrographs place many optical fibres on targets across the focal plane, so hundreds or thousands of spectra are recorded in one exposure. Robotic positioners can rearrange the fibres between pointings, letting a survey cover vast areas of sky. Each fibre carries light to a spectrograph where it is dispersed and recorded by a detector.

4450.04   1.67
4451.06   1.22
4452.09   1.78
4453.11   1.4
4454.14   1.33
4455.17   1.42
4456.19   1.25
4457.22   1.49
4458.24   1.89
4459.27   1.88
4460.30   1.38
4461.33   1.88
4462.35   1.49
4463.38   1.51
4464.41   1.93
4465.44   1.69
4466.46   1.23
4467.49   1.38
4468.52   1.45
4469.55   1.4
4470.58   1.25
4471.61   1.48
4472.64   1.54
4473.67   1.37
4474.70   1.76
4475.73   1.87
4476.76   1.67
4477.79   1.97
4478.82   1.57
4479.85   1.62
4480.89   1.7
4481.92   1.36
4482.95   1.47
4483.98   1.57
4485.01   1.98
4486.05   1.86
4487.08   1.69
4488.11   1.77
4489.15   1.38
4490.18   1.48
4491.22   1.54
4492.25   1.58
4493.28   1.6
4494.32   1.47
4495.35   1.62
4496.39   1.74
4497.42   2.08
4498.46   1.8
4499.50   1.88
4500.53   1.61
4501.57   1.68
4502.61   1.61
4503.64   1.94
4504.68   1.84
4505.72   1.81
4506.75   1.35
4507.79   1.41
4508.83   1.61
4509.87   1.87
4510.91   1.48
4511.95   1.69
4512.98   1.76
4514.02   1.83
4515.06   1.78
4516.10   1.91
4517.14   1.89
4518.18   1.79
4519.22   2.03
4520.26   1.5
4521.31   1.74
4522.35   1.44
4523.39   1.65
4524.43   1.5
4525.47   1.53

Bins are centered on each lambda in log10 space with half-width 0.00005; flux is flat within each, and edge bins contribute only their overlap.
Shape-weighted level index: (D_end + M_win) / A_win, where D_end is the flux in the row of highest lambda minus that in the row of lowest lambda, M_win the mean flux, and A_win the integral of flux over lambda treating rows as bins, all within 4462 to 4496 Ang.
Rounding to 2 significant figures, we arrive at 0.032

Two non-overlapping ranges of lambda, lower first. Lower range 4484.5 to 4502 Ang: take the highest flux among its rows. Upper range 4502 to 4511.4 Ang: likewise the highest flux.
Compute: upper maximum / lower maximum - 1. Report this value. -0.07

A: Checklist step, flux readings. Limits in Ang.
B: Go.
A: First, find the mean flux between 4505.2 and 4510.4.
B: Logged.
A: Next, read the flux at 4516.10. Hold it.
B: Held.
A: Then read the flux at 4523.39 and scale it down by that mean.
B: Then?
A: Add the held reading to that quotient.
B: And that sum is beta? 2.9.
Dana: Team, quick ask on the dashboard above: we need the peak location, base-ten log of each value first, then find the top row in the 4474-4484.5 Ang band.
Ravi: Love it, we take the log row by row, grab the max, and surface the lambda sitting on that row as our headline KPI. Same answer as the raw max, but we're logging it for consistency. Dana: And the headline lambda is 4477.79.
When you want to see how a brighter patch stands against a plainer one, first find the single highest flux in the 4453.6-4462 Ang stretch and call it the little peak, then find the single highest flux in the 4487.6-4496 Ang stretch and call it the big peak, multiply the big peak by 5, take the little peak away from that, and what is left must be 6.96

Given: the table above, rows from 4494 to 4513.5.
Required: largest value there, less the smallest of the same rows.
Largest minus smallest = 0.73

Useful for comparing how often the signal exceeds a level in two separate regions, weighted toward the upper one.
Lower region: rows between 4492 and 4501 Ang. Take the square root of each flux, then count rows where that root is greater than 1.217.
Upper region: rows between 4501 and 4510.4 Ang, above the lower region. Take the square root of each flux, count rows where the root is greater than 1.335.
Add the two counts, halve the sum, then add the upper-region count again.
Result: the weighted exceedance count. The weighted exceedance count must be 10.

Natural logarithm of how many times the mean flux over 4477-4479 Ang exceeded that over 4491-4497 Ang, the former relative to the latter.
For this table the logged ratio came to 0.11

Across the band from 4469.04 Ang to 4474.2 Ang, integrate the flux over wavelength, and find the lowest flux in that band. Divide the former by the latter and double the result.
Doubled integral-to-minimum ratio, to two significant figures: 12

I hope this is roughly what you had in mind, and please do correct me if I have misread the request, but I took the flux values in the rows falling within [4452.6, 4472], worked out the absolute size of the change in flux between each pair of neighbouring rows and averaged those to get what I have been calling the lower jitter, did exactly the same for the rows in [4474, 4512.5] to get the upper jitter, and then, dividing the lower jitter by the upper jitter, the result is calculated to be 1.3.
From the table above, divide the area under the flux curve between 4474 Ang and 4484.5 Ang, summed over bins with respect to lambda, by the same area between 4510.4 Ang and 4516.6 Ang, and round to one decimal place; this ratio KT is 1.6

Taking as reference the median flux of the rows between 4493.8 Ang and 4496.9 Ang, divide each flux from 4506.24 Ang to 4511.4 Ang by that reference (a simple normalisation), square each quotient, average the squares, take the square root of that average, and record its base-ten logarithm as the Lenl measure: -0.018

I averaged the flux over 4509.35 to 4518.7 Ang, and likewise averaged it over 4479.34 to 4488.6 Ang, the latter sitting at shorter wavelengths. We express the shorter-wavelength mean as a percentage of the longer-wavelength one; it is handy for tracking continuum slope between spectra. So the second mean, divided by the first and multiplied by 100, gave 94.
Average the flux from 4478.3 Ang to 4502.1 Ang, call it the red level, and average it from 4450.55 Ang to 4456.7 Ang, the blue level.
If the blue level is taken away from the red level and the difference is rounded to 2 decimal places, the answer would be 0.25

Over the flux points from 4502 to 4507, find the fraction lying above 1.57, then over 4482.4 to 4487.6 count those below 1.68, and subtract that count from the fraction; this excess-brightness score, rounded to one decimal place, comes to -1.2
